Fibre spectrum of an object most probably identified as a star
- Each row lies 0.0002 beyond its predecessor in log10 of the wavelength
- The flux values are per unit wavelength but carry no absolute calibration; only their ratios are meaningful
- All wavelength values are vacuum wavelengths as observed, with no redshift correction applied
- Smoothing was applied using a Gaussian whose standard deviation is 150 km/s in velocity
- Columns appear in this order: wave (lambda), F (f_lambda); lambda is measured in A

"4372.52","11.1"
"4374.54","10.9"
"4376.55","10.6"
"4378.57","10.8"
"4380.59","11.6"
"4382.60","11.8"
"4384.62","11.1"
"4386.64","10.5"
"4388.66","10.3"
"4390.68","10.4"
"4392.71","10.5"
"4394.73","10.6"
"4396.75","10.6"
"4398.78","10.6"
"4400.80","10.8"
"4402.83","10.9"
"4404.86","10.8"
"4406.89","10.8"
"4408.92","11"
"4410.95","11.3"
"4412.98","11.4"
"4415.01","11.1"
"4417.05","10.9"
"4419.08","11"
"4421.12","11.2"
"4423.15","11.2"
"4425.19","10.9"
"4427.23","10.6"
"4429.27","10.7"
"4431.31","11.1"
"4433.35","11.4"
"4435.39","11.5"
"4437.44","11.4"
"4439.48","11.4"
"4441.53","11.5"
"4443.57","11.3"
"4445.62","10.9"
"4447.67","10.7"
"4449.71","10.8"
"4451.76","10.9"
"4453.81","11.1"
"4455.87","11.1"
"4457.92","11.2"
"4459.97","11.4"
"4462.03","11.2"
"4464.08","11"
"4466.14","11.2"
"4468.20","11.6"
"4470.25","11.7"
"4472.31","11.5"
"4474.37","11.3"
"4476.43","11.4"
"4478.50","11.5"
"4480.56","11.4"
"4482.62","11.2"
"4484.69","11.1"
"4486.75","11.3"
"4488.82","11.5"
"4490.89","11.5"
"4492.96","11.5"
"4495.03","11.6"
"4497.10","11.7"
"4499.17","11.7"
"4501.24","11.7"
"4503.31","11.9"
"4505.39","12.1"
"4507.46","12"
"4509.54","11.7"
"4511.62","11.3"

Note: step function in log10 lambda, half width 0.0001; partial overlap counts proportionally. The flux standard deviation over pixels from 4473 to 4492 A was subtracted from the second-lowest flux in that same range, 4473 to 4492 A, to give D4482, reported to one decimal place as 11.1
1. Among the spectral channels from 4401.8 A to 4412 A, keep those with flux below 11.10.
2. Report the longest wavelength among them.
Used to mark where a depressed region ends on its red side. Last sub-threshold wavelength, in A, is 4408.92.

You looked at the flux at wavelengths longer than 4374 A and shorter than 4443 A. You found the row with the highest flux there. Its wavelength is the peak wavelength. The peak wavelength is 4382.60 A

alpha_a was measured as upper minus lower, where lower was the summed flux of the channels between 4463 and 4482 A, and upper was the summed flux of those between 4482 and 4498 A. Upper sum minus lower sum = -11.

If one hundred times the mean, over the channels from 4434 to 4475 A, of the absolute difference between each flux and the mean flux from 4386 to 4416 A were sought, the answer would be 47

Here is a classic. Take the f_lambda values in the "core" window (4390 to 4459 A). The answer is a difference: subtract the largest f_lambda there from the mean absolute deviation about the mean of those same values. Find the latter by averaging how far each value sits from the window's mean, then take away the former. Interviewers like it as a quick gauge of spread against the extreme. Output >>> -11.2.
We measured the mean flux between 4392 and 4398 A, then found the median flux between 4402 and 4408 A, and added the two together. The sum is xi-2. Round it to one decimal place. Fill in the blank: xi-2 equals 21.4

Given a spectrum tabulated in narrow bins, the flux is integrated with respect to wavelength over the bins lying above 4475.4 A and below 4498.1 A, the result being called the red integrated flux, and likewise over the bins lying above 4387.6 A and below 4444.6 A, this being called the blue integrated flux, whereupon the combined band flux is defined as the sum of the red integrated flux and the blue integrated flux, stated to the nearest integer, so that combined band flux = 885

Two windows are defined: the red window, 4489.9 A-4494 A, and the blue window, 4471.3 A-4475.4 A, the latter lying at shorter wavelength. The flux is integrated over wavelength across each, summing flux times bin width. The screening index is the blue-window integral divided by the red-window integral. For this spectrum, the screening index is 0.99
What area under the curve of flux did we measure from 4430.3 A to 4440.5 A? 116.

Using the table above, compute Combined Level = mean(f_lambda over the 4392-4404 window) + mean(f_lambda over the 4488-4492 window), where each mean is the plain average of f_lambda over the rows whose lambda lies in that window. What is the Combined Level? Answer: 22.17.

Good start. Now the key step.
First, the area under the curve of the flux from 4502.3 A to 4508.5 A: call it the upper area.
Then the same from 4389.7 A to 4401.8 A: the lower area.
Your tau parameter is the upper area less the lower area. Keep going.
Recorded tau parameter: -54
